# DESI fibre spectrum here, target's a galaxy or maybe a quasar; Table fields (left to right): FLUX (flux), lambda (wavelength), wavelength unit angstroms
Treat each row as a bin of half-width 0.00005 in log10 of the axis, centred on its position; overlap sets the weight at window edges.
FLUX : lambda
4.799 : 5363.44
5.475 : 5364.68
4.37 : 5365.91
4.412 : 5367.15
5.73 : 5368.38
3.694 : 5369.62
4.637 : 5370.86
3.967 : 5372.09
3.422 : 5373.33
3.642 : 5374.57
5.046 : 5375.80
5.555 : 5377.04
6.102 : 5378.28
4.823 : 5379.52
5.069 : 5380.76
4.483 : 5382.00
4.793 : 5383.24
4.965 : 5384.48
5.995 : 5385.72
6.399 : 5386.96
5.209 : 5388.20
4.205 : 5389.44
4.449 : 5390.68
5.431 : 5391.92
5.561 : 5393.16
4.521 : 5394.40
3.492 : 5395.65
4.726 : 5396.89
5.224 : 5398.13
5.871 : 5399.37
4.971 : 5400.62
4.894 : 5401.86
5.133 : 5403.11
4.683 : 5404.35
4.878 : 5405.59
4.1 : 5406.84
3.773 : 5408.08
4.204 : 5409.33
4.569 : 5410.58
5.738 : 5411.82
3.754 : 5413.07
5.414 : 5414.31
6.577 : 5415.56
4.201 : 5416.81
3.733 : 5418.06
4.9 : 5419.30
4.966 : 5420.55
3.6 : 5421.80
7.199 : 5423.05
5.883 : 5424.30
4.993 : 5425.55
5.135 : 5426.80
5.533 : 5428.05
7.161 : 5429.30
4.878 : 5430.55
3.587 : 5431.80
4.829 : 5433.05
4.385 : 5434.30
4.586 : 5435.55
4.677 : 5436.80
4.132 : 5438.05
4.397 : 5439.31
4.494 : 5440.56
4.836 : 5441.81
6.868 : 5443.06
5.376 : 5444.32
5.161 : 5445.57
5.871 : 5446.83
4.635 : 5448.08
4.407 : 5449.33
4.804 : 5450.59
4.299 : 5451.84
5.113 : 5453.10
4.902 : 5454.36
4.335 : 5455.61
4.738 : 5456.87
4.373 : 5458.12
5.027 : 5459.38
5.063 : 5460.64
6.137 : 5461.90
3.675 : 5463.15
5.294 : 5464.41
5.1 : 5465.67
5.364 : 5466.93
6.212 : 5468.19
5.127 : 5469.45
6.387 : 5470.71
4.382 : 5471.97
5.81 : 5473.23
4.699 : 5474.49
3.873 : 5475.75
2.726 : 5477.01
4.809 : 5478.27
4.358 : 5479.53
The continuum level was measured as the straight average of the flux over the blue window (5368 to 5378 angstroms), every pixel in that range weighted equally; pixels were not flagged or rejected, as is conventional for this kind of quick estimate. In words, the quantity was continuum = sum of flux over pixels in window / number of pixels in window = 4.5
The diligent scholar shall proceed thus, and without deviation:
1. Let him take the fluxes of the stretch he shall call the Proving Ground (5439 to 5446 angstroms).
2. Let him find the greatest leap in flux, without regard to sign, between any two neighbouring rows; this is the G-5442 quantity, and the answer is 2.03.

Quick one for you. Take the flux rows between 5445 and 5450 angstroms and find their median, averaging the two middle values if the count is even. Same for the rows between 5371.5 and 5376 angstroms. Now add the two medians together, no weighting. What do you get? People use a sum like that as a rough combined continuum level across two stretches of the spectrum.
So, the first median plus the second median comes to 8.7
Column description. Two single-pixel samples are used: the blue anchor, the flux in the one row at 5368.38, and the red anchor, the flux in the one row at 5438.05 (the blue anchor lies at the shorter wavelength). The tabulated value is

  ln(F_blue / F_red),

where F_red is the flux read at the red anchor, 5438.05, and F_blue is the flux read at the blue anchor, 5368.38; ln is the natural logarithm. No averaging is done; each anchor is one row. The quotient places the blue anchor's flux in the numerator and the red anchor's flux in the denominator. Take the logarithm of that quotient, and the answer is 0.33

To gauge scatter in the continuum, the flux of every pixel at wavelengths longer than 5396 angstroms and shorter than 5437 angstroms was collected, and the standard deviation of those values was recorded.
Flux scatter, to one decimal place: 0.9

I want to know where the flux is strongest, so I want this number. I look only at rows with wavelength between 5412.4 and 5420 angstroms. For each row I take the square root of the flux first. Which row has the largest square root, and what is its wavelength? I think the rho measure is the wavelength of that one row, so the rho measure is 5415.56 angstroms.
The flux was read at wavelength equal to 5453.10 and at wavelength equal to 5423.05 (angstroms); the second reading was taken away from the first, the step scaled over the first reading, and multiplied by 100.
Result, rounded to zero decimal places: -41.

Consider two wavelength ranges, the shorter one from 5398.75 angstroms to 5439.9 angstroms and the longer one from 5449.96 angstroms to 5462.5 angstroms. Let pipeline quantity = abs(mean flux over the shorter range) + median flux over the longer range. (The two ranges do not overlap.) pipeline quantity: 9.7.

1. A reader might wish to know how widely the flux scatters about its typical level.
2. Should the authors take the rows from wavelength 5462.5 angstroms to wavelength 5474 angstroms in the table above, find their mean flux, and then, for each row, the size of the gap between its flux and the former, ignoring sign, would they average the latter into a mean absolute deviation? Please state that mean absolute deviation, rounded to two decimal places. 0.61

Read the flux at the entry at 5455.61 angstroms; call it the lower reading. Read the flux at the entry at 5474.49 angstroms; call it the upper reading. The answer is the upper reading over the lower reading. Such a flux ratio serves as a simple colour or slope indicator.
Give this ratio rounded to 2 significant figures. 1.1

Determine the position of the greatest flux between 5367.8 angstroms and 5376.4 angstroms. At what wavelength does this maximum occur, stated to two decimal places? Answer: 5368.38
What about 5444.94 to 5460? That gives 5446.83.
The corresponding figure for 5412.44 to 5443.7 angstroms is 5423.05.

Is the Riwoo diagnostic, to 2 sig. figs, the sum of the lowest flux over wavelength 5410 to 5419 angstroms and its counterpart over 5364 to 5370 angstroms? 7.4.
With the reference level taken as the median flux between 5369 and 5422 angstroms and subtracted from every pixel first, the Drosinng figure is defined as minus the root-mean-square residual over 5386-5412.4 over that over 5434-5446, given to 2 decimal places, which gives -0.93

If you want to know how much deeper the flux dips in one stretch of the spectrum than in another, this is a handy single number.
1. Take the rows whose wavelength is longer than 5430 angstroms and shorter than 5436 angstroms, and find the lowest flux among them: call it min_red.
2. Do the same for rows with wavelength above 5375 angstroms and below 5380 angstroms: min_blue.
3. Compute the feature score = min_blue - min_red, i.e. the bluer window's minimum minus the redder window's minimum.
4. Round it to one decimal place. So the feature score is 1.2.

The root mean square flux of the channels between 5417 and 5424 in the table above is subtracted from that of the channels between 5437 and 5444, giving 0.00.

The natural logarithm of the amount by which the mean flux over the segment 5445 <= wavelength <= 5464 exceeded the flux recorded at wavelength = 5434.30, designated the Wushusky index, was -0.8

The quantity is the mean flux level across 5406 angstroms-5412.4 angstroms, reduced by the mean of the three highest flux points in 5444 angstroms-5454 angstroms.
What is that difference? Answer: -0.99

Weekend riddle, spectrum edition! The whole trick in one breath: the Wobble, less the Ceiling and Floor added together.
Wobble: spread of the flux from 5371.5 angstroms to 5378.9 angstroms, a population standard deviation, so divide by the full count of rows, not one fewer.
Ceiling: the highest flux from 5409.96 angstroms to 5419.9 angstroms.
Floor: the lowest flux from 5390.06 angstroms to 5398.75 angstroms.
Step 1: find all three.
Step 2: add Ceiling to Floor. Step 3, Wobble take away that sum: -9.1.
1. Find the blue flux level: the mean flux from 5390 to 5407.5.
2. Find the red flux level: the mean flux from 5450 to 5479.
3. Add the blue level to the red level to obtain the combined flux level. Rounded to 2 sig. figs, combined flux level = 9.7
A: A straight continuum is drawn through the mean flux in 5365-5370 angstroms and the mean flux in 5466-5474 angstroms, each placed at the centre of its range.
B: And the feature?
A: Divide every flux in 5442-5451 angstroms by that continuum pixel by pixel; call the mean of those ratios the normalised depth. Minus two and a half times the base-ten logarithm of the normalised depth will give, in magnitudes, 0.00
